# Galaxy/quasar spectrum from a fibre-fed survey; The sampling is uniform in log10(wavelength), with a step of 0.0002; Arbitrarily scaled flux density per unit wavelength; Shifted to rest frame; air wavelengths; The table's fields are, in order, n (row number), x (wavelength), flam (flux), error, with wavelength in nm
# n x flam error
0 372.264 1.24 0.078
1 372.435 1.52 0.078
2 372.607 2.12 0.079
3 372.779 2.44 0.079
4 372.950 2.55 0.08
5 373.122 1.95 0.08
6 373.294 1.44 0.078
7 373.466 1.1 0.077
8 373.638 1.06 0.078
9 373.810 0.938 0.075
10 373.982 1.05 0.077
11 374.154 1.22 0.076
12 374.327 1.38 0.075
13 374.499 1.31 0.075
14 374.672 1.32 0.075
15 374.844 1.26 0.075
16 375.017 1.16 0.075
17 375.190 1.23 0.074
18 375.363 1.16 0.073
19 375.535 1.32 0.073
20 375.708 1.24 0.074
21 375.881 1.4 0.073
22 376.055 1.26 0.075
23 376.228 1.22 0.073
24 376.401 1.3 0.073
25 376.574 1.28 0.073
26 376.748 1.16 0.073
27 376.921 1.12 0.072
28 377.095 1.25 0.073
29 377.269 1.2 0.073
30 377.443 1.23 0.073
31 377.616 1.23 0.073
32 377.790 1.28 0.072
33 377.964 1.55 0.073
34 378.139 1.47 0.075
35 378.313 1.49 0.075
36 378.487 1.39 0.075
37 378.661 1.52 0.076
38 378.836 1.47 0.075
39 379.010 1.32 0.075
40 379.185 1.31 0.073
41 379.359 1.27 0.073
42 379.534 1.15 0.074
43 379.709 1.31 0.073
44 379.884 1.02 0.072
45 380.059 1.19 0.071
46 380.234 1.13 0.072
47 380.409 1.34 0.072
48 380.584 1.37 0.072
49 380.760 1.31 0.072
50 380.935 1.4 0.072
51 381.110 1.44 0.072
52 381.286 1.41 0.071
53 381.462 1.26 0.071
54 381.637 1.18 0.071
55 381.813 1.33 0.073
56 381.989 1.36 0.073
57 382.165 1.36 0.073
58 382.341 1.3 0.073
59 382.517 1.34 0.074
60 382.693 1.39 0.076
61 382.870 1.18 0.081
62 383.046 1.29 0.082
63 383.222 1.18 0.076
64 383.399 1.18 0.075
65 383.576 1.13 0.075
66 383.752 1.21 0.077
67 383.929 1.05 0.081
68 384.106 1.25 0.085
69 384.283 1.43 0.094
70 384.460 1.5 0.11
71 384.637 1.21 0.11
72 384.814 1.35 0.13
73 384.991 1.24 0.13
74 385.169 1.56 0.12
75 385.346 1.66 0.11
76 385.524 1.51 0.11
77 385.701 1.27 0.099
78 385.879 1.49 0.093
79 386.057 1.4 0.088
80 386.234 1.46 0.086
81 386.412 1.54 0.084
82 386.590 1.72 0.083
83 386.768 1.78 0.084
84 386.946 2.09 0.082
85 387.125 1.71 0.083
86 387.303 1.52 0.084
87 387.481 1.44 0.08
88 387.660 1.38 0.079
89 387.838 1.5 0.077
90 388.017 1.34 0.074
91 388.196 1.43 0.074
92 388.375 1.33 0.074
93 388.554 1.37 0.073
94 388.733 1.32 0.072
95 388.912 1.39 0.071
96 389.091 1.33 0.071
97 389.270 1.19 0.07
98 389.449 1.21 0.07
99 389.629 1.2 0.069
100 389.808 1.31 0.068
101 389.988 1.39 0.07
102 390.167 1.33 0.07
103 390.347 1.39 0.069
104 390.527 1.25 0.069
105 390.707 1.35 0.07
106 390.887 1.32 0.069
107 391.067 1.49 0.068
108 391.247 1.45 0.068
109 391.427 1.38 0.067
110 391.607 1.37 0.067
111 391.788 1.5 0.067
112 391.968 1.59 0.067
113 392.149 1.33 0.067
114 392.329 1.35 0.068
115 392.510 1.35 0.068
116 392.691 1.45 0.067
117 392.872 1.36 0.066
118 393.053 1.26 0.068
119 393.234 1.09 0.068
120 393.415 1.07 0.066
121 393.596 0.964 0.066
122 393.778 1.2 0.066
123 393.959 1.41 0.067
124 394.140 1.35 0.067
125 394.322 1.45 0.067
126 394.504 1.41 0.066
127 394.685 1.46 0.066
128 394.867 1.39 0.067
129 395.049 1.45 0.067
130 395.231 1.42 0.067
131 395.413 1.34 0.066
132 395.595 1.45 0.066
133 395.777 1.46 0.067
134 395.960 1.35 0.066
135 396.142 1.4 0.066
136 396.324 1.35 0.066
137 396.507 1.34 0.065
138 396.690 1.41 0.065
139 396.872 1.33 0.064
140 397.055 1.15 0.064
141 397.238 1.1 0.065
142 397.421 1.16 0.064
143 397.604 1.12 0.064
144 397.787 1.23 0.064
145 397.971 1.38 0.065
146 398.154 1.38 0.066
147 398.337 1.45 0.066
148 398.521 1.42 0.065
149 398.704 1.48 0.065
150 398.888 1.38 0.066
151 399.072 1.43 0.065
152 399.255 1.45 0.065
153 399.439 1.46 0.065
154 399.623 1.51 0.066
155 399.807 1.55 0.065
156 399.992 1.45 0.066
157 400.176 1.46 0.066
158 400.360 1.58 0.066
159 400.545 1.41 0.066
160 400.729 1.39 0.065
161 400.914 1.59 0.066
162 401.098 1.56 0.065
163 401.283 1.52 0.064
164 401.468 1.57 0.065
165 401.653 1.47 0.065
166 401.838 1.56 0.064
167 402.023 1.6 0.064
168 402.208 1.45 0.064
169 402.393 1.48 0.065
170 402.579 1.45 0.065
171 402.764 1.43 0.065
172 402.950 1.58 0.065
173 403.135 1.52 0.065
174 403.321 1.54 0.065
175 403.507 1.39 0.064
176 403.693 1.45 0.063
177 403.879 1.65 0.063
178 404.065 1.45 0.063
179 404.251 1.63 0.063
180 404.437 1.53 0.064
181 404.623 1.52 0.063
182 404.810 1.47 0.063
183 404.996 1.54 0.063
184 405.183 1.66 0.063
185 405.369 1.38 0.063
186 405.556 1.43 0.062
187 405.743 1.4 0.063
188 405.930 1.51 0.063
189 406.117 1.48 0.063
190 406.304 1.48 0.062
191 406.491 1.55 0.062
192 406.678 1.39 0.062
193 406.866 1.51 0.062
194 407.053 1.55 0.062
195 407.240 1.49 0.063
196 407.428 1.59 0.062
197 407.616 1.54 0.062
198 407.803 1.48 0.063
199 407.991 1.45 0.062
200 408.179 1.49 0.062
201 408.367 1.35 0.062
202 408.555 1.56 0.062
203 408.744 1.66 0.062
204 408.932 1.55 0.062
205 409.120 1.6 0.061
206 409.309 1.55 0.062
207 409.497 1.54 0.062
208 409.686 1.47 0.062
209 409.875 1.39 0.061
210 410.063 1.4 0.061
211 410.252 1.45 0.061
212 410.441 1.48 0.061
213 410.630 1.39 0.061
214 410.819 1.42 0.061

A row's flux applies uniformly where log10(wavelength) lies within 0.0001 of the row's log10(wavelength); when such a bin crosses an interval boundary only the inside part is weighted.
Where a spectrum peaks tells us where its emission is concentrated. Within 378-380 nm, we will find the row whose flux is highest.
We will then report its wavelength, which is 378.661 nm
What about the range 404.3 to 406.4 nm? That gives 405.183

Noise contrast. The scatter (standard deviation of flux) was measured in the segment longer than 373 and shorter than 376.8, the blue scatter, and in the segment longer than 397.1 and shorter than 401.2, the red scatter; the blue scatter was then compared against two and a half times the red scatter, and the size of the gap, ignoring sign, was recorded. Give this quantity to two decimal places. 0.15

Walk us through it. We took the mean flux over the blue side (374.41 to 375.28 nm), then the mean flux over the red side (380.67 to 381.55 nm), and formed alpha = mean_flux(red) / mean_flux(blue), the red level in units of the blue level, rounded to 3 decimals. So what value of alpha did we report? 1.086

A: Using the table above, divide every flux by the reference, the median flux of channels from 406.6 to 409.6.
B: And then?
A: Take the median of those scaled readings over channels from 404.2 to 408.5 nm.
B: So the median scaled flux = 0.968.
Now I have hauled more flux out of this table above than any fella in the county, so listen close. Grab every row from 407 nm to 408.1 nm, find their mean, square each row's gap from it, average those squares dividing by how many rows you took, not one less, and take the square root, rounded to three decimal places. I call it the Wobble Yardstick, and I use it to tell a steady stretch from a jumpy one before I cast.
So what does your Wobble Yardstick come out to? 0.047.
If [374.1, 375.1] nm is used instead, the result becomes 0.072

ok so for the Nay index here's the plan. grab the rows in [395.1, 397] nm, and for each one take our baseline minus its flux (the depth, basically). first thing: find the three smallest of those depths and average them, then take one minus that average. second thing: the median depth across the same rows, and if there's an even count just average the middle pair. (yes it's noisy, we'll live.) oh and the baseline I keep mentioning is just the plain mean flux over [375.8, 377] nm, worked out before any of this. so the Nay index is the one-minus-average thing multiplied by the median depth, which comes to -0.15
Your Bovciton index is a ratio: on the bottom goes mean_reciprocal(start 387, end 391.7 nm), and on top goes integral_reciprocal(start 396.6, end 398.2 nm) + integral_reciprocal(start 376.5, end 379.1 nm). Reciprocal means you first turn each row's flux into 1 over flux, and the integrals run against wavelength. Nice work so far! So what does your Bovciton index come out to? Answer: 4.5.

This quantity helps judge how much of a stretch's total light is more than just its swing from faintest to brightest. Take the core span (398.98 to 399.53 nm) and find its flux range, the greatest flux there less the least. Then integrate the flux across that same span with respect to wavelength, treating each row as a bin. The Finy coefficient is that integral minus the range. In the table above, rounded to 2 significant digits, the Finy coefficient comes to 0.77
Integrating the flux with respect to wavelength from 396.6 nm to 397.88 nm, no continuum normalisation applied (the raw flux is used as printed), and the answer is 1.6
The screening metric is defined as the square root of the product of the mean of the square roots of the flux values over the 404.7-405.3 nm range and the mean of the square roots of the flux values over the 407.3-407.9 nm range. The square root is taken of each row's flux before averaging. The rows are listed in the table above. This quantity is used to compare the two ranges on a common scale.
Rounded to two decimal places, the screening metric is 1.24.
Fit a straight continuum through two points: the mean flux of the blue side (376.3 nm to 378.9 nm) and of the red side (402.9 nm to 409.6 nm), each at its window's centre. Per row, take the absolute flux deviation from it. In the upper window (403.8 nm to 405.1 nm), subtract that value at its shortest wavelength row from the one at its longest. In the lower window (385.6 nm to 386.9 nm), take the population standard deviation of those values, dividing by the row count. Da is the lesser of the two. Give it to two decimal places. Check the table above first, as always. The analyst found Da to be -0.12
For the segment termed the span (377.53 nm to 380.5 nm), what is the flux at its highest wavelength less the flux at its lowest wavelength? 0.11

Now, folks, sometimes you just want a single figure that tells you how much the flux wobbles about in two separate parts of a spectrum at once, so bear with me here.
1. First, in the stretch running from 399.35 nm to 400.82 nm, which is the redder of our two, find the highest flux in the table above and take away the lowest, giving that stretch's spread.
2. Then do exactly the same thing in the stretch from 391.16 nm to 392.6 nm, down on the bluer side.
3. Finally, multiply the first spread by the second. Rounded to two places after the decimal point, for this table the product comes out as 0.05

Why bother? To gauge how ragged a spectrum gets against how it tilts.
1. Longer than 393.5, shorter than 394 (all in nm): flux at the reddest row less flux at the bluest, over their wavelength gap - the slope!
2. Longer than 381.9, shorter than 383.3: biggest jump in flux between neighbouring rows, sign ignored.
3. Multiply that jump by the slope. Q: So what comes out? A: 0.26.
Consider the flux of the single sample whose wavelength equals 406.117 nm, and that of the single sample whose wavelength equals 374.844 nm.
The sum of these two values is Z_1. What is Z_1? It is 2.74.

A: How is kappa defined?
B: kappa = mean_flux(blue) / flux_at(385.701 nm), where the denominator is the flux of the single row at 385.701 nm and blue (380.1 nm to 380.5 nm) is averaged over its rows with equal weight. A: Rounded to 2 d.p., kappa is 0.97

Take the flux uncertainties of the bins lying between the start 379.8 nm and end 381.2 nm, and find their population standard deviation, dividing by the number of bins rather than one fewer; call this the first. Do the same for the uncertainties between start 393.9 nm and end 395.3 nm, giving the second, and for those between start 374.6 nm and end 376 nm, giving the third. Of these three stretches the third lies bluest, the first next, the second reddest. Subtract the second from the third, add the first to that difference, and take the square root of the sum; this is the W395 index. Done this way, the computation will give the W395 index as 0.028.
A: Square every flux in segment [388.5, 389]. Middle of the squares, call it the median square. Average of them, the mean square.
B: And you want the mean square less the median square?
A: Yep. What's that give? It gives -0.03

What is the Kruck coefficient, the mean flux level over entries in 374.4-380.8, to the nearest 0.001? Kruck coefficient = 1.285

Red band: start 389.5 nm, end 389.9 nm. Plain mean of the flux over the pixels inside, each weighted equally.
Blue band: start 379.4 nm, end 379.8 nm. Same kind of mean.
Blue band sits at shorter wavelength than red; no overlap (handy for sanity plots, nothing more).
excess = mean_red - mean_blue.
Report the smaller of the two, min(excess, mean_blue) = 0.0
